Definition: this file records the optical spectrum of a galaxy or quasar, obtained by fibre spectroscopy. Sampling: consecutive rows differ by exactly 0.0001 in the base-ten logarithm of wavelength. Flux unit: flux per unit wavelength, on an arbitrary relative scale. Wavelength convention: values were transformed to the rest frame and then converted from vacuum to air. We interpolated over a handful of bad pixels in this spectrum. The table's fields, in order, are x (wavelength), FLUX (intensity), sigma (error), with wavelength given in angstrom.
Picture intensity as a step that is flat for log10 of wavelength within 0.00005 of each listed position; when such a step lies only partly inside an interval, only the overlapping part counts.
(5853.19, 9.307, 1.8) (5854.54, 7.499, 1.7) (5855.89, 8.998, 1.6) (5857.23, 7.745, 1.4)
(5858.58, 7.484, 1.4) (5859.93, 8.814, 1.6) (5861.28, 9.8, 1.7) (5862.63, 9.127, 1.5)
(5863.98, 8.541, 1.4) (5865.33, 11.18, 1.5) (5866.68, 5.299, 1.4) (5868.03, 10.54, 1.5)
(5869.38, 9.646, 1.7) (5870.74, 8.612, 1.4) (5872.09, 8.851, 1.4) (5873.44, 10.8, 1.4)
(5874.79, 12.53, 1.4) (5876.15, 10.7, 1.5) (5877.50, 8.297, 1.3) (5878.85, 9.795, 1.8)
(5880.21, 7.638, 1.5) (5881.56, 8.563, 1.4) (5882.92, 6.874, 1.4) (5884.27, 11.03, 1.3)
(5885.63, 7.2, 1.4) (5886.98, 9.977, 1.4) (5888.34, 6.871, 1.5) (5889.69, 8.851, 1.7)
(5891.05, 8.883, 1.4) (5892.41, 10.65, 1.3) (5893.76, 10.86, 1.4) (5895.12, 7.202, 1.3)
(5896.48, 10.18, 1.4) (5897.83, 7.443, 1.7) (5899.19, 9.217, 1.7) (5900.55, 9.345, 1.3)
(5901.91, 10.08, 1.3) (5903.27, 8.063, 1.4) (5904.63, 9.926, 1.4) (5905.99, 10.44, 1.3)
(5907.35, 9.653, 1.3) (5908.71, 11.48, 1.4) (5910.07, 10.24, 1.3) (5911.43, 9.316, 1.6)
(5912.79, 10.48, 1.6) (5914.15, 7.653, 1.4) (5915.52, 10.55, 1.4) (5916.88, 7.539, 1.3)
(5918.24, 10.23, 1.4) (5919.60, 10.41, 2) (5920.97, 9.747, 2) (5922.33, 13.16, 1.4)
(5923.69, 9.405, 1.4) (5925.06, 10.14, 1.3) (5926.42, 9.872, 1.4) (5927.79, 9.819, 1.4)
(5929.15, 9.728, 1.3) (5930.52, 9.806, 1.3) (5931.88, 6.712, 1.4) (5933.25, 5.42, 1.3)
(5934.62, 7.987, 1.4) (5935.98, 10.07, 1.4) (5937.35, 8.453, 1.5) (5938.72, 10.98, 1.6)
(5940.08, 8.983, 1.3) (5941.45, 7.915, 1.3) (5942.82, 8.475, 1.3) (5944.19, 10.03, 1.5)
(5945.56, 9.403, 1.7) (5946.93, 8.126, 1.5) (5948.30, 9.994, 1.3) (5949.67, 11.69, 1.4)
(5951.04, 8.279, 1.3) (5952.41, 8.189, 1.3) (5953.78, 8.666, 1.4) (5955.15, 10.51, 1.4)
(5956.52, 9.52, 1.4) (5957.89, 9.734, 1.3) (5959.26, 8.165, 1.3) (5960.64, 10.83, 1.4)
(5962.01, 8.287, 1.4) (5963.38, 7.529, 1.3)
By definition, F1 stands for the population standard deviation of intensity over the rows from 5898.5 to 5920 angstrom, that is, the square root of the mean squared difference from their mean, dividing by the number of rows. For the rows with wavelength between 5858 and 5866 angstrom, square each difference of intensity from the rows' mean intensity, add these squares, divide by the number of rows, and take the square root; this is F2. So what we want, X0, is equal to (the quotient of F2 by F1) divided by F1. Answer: 1.0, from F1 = 1.1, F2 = 1.14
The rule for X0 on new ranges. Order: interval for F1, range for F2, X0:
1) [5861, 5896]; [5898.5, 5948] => 0.5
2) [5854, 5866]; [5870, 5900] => 1.2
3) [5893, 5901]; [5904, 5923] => 0.8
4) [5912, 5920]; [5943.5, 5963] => 0.6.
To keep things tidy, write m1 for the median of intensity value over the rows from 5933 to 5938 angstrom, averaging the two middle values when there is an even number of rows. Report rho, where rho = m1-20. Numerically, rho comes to -11.8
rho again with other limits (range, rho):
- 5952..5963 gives -10.9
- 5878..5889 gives -11.9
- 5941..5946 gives -11.1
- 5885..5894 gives -11.1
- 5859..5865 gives -11.0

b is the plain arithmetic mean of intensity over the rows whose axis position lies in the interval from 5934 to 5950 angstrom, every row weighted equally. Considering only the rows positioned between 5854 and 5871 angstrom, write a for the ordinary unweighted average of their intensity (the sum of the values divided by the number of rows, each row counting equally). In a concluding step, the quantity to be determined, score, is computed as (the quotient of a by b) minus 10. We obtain -9.07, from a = 8.7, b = 9.34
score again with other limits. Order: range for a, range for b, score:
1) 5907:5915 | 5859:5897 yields -8.93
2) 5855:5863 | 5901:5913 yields -9.13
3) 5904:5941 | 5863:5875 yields -9.00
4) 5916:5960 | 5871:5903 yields -8.99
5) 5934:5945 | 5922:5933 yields -9.07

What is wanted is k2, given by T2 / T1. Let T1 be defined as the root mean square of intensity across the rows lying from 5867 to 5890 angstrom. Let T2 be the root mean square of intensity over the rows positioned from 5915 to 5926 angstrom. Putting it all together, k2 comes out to 1.10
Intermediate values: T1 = 9.4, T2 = 10.3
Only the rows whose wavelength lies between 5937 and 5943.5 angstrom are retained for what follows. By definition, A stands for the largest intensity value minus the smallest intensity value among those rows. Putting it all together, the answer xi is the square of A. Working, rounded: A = 3.1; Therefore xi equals 9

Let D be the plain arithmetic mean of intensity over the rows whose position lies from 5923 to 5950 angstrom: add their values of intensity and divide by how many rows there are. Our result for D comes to 9.15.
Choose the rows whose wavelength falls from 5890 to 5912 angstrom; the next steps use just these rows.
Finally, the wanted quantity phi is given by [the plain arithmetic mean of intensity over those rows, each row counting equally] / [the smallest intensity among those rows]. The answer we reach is 1.3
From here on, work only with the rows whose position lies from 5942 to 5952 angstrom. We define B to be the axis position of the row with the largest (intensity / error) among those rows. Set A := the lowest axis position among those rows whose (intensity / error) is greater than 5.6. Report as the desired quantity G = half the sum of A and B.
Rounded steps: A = 5942.82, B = 5949.67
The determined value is 5946.2 angstrom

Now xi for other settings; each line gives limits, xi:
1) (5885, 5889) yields 10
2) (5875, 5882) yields 9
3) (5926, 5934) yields 20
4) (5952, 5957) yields 5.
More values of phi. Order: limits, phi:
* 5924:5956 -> 1.7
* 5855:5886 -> 1.7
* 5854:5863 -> 1.1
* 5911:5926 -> 1.3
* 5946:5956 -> 1.2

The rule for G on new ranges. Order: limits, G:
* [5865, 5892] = 5870.1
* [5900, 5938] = 5911.4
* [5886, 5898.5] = 5889.7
